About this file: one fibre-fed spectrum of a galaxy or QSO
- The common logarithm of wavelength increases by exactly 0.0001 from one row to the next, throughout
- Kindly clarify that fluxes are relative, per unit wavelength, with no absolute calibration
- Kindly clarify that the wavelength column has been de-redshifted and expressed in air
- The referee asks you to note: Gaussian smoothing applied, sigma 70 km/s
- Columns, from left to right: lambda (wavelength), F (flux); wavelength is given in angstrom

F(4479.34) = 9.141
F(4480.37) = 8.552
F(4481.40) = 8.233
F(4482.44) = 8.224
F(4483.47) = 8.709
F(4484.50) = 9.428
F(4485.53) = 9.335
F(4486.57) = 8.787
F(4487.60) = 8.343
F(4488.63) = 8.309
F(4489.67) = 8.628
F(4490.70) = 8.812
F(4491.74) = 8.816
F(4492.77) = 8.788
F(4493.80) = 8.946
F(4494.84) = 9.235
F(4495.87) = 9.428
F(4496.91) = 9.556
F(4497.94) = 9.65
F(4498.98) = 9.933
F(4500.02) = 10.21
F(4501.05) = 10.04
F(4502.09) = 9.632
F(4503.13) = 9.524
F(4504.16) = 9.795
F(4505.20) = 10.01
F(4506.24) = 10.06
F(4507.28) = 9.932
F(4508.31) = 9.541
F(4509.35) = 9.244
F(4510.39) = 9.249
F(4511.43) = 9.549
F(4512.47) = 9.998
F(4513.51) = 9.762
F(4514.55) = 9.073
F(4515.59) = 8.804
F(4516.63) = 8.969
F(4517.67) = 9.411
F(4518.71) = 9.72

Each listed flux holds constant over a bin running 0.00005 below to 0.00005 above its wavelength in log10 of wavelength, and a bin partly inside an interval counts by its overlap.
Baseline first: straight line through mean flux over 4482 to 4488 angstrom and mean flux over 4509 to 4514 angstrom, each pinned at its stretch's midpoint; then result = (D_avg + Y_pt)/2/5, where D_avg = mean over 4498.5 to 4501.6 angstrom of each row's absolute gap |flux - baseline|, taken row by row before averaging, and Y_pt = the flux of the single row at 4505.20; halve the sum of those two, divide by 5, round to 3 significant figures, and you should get 1.08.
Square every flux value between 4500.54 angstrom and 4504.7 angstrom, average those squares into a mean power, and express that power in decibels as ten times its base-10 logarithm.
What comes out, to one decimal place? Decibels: 19.8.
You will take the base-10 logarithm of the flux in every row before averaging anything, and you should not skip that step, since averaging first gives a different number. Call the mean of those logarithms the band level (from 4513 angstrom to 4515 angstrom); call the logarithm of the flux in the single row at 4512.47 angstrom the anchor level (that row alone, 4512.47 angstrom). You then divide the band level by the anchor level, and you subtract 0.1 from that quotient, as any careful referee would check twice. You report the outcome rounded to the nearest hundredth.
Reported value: 0.87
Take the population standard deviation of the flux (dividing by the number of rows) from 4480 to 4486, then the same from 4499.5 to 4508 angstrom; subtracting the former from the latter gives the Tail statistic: -0.263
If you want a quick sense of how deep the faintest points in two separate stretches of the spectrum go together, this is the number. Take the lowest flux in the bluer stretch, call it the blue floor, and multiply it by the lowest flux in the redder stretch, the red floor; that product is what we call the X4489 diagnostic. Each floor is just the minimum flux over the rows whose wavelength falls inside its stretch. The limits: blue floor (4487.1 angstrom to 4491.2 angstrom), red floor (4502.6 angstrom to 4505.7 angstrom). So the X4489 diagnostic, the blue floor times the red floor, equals 79.1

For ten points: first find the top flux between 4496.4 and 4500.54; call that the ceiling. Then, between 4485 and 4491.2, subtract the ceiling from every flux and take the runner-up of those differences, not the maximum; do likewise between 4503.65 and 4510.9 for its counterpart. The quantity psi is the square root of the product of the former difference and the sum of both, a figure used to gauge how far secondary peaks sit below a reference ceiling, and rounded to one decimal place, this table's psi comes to 1.5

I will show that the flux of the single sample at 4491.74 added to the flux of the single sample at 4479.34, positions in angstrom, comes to 18.0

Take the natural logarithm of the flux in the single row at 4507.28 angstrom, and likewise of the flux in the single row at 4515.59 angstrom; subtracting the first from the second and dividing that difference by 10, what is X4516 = -0.012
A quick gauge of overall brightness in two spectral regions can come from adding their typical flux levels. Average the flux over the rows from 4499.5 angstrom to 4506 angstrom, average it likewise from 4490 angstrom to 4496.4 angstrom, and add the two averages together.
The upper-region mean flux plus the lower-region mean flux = 18.9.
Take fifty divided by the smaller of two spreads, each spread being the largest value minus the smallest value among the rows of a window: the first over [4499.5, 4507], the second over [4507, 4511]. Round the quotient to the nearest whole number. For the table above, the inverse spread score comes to 73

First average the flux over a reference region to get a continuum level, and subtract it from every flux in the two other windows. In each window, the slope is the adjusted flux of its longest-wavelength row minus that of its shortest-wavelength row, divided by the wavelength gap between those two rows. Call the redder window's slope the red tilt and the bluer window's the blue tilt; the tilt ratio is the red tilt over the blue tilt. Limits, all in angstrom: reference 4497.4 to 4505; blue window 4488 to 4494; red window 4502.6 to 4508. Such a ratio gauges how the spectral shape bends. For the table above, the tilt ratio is 0.8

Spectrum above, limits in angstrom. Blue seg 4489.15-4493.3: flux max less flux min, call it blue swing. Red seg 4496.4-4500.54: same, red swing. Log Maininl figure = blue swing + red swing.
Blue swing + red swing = 0.84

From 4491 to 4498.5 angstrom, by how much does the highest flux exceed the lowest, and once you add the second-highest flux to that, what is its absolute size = 10.4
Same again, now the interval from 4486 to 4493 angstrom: 9.3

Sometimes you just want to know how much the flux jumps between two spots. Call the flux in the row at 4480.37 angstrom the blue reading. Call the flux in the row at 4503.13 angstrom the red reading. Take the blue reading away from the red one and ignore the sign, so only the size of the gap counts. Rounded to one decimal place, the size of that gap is 1.0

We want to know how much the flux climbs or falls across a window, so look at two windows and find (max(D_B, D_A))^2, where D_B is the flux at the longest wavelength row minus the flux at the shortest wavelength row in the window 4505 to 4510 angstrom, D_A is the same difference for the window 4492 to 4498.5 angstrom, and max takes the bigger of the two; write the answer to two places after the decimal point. 0.74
